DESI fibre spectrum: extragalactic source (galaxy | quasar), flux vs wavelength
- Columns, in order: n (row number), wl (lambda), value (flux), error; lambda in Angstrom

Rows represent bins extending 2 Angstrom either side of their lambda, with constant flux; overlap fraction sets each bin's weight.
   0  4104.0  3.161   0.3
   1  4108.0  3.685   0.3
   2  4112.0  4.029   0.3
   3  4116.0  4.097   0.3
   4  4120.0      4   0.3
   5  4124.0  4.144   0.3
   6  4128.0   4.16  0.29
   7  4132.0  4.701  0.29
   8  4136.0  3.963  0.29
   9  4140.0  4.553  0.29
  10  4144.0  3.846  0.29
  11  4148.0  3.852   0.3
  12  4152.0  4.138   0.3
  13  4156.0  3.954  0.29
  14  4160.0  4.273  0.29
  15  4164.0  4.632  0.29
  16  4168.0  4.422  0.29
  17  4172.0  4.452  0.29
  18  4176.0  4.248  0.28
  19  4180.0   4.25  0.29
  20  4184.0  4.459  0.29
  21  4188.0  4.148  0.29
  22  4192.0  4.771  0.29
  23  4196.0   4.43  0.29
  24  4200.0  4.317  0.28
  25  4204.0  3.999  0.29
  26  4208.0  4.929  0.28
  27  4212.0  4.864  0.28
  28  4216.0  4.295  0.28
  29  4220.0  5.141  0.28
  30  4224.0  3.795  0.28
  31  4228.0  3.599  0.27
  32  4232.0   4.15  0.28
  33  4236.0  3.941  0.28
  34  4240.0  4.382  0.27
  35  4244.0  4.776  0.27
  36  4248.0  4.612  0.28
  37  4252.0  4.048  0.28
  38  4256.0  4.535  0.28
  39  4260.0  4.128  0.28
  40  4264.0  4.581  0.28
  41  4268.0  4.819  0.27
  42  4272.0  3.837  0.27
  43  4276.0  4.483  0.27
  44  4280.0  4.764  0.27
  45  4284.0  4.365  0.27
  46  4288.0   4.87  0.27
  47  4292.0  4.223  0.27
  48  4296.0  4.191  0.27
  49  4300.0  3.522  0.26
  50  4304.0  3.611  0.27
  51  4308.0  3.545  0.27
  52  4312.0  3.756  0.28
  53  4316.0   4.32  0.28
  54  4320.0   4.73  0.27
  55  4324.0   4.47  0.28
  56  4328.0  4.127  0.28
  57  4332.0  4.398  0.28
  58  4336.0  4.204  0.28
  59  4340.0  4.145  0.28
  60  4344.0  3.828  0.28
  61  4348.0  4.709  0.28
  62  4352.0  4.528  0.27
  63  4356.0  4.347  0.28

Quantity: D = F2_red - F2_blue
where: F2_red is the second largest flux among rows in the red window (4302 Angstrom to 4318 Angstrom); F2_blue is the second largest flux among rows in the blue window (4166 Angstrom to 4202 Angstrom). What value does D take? -0.70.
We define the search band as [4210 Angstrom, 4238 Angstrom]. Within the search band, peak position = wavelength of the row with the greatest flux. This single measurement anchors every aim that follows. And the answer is 4220.0 Angstrom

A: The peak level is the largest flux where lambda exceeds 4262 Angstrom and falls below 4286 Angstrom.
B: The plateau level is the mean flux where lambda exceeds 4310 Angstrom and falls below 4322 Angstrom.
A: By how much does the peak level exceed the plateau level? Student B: 0.55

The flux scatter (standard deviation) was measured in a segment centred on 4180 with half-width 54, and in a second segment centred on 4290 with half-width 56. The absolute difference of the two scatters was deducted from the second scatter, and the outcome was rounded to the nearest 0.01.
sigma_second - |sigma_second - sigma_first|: 0.37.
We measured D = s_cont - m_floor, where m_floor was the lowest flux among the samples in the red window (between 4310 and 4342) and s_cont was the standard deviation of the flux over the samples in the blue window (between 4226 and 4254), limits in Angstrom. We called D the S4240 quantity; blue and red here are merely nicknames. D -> -3.4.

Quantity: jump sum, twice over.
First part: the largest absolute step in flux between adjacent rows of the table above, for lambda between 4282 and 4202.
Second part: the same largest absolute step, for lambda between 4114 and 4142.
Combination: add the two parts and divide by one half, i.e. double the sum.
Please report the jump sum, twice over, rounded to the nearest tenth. 4.2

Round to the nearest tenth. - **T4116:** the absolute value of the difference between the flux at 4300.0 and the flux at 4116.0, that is 0.6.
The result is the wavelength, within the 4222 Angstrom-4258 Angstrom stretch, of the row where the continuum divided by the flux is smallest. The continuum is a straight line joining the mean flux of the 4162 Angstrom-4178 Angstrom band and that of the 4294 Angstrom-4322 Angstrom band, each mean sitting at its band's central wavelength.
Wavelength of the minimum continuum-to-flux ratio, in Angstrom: 4244.0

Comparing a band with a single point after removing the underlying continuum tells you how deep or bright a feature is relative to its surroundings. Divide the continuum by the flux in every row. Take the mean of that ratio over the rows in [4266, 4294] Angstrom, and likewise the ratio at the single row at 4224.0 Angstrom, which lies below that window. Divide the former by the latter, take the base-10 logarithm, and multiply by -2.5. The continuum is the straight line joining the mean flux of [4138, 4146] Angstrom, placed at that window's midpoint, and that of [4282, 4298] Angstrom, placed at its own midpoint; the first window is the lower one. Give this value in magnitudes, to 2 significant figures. 0.15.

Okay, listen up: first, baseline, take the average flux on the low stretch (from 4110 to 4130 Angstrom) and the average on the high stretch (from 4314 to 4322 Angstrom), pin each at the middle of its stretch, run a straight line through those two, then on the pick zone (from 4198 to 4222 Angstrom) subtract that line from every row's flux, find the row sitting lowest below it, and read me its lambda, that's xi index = 4204.0 Angstrom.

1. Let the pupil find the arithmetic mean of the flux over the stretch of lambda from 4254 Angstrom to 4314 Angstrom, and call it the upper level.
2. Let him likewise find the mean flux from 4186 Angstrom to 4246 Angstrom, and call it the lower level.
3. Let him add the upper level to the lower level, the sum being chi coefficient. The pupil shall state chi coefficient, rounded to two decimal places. 8.58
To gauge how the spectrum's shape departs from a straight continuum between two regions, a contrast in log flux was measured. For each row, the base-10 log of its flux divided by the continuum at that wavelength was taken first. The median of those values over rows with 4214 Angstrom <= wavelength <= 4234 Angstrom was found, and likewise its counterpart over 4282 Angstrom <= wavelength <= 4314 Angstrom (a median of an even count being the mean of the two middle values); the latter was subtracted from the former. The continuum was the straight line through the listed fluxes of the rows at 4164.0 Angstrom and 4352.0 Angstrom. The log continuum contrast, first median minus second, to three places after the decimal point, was 0.016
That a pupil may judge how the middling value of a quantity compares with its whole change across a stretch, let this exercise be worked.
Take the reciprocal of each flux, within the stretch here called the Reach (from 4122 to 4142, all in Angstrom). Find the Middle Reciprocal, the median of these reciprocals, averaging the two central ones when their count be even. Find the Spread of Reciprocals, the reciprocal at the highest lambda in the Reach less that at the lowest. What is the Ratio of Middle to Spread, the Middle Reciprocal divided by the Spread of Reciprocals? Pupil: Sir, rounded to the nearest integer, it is -11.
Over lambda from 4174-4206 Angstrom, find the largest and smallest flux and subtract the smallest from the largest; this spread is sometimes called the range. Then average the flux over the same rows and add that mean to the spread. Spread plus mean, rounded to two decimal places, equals 5.10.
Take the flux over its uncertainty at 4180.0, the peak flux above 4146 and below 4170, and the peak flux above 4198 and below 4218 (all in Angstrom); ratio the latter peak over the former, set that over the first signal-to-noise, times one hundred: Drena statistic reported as 7.3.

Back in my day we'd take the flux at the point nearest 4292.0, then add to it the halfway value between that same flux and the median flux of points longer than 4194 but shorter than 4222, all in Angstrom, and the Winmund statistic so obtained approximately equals 8.55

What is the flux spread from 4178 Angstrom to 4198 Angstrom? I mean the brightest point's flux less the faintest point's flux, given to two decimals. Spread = 0.62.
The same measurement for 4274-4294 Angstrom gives 0.65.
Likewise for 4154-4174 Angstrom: 0.68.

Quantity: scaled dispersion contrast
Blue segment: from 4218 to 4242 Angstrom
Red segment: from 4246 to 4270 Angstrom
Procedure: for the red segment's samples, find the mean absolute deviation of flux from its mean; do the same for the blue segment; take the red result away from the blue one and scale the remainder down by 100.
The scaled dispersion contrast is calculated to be 0.0015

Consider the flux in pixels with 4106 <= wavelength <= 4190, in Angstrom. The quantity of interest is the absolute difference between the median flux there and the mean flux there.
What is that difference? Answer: 0.043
